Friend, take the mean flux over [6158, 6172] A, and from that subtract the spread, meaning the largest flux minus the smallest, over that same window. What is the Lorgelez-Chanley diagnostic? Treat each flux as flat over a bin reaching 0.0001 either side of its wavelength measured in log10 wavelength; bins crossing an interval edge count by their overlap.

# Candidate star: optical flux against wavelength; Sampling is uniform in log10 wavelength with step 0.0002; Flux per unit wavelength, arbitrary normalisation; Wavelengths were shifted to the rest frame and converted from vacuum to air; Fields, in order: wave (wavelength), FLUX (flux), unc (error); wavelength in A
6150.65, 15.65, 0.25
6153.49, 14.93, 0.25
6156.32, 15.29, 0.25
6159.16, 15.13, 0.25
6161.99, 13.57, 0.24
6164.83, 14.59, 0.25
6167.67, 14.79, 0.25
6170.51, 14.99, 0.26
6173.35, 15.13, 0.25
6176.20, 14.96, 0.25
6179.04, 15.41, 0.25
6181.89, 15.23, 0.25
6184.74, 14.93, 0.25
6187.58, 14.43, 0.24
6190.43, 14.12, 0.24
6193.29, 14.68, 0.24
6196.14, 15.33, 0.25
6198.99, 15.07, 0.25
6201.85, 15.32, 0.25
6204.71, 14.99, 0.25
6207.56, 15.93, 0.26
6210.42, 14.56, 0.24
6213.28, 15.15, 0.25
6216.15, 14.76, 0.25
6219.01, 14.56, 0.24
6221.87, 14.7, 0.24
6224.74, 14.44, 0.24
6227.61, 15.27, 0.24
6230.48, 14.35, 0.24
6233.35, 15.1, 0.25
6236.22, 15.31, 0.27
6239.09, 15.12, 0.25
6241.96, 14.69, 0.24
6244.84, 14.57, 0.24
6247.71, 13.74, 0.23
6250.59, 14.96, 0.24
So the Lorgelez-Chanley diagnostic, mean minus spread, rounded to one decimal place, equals 13.1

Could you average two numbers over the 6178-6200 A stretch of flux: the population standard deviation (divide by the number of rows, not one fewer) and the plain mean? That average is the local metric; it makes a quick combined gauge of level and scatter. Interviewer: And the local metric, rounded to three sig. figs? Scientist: 7.66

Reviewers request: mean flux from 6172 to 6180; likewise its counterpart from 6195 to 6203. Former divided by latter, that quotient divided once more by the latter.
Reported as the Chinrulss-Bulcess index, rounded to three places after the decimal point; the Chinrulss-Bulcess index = 0.065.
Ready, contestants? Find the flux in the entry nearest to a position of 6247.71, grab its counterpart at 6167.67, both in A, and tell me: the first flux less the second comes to -1.05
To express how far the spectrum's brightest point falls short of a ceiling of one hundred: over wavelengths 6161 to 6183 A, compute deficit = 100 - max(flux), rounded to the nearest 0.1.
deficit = 84.6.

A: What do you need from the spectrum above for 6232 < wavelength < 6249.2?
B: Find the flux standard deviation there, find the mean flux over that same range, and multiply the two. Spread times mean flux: 8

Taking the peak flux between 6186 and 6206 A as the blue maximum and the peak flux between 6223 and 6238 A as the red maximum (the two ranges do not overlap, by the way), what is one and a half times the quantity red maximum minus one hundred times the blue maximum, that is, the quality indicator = -2277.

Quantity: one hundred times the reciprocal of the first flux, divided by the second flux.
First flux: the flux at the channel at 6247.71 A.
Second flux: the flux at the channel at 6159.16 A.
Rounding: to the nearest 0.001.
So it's 0.481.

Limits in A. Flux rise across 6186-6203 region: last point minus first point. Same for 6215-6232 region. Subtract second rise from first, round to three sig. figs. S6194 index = 1.30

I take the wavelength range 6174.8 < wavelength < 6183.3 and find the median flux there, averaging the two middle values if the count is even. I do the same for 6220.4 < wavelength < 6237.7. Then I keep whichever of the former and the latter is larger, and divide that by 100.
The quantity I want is 0.152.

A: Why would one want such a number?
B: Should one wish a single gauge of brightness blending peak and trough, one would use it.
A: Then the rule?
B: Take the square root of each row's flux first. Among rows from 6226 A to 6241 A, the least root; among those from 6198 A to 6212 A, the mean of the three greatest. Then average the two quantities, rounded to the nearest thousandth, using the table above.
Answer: 3.859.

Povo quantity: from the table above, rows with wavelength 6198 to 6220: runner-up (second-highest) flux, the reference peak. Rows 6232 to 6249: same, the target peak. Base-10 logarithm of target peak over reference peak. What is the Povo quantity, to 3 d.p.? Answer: -0.006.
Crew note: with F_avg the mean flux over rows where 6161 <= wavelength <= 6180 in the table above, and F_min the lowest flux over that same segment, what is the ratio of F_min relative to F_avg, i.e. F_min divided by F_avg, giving 0.92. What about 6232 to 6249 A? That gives 0.93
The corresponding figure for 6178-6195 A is 0.95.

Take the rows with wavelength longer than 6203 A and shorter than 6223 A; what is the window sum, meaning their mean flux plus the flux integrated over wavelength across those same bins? 314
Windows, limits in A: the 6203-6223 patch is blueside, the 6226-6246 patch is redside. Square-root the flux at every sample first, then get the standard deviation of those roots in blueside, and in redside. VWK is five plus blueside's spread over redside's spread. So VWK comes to 6.27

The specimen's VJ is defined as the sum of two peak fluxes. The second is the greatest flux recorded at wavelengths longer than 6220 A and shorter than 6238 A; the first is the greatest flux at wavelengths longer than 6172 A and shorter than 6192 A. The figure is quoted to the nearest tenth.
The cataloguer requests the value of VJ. 30.7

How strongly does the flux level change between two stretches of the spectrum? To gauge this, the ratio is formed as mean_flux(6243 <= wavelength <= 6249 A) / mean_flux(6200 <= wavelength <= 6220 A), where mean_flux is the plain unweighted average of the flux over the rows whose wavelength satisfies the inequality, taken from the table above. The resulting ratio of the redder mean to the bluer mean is 0.94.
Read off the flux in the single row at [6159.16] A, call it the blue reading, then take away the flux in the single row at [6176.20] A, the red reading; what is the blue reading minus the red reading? 0.17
